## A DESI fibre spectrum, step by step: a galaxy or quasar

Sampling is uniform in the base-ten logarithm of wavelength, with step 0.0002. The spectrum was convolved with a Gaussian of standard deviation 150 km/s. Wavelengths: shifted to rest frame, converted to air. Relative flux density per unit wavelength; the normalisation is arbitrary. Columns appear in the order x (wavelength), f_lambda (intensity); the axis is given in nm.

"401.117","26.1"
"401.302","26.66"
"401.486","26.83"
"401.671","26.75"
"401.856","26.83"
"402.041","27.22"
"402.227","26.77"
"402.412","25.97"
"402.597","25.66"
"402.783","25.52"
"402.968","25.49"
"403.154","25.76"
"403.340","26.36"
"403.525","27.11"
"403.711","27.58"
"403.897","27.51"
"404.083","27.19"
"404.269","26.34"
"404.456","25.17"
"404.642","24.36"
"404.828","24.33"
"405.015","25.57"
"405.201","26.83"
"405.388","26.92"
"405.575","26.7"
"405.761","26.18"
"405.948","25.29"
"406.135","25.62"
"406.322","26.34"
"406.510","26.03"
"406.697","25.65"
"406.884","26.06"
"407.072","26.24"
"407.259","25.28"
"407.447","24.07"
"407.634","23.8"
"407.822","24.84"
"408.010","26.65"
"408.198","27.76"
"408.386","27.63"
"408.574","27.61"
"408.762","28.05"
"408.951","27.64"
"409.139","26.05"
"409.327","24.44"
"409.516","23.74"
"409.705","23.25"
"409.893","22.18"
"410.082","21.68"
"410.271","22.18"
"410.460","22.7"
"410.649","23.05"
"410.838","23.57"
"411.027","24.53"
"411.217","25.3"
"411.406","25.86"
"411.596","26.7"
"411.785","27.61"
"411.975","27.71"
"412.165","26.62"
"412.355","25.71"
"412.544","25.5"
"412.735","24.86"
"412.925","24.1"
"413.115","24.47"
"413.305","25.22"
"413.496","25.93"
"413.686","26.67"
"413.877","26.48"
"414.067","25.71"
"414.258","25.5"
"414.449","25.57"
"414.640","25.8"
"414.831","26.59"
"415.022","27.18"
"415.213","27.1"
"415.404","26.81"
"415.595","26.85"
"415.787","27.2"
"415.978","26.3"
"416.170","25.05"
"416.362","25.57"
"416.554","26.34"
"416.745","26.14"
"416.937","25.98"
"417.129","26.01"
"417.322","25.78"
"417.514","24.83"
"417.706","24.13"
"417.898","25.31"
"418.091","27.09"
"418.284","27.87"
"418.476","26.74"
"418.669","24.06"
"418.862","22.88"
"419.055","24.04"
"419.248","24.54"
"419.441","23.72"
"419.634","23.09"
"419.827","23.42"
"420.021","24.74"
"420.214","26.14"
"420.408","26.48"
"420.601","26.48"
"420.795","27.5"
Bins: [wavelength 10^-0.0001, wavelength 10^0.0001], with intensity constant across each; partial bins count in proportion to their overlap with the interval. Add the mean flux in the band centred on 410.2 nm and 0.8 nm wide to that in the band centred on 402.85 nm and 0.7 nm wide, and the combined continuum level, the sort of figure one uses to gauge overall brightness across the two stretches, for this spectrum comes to 47.8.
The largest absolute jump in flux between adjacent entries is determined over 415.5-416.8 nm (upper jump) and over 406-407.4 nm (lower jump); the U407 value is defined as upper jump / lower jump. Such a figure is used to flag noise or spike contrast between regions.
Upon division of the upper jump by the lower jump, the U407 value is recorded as 1.30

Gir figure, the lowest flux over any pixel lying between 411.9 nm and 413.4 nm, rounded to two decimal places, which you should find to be 24.10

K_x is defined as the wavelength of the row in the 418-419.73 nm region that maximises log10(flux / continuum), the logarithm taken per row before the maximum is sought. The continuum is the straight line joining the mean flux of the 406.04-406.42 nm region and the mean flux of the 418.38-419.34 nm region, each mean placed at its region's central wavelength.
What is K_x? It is 418.284 nm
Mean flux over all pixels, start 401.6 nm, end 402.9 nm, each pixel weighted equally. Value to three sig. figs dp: 26.4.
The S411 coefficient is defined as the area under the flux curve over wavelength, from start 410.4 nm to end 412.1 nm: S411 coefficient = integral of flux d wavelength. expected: 43.0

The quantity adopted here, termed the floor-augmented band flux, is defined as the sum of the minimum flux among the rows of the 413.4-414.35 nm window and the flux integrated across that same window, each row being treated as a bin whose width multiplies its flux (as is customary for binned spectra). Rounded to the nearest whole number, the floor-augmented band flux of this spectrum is 50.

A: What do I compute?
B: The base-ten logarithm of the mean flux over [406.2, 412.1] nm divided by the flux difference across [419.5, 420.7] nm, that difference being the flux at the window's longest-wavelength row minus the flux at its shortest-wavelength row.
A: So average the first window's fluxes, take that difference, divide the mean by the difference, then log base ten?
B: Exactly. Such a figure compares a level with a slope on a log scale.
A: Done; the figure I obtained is 0.87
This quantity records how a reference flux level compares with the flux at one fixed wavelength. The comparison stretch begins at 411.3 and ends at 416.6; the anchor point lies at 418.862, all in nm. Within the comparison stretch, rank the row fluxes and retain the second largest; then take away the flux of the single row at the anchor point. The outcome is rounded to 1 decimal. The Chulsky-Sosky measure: 4.7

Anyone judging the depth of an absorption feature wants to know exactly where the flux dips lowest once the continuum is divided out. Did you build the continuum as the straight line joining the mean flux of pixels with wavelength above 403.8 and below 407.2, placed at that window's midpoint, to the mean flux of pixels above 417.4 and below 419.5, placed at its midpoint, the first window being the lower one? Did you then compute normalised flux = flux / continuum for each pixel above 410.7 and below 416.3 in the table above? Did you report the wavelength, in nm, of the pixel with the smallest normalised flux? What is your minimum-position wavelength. 410.838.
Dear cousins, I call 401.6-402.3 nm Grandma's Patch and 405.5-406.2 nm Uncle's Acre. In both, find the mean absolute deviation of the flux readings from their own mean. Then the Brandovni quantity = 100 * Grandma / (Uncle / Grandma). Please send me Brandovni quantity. 5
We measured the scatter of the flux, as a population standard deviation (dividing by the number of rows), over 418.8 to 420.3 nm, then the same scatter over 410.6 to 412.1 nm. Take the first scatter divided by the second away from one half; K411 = -0.1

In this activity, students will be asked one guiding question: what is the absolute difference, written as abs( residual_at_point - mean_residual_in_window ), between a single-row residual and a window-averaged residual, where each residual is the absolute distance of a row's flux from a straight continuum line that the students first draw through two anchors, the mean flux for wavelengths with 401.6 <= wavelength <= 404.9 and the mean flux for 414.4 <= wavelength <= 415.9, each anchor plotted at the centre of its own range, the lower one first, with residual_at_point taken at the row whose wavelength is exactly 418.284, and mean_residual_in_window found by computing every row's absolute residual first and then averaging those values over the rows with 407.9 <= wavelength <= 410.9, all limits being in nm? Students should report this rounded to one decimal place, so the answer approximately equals 1.3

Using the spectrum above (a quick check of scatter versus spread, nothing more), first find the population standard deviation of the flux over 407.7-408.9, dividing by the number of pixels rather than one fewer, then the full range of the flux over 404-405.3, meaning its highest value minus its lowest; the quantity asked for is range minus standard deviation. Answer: 1.8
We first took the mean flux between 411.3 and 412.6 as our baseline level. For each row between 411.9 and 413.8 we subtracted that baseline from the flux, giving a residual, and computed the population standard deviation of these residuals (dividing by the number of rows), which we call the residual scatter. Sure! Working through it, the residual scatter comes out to 1.0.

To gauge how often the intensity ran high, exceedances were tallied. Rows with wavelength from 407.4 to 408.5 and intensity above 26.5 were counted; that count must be 3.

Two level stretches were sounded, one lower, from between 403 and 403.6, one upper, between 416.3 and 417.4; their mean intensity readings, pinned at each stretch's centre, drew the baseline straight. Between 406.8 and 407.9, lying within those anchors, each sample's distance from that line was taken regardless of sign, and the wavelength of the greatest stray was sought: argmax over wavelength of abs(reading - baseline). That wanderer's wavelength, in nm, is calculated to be 407.634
